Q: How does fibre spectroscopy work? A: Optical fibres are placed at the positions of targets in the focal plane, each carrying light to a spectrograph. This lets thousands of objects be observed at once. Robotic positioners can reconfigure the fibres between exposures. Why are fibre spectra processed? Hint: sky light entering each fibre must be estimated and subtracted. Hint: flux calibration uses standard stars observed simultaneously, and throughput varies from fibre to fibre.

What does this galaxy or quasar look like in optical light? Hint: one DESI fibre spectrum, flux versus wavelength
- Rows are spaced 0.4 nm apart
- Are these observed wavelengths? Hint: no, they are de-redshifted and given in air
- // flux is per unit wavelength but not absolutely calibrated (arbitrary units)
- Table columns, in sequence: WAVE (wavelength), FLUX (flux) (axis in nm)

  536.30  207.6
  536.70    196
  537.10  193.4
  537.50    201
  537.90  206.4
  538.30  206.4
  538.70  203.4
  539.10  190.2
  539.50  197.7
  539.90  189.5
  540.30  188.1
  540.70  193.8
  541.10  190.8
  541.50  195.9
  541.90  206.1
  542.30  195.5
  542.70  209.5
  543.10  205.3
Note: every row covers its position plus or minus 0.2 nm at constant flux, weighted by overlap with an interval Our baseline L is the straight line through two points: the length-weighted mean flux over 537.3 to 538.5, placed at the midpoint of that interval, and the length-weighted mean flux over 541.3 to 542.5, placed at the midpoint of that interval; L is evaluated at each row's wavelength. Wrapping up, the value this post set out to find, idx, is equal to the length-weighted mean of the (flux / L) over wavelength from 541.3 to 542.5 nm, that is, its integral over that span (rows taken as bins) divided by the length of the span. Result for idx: 1.00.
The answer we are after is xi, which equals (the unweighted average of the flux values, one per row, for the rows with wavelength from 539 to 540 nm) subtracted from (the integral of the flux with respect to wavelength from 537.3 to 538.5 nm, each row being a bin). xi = 53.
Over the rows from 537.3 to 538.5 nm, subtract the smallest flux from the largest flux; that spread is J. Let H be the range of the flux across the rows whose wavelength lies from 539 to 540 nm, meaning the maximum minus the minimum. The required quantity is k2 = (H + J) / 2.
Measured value 7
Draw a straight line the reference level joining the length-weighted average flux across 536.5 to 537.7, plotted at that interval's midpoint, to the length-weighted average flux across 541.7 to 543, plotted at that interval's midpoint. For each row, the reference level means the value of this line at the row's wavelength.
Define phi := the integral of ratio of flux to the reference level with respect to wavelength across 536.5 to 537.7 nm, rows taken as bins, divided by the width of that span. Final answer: 1.000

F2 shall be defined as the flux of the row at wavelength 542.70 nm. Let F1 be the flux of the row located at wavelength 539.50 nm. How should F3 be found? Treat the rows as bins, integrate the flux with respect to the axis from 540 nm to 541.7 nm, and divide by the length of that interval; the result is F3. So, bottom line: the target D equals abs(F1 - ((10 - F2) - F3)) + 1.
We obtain 590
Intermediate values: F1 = 197.7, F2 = 209.5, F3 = 192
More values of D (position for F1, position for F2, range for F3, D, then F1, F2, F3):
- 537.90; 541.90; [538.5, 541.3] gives 597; 206.4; 206.1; 193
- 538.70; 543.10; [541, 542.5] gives 597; 203.4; 205.3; 197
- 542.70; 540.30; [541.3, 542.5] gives 588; 209.5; 188.1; 199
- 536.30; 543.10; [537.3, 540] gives 603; 207.6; 205.3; 200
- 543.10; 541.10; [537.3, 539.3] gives 589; 205.3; 190.8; 201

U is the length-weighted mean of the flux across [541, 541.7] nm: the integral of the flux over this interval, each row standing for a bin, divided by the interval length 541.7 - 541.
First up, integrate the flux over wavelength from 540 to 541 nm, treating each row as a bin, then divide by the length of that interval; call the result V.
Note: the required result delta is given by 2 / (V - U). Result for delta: -0.7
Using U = 194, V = 191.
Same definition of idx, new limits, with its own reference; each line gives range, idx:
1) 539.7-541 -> 0.95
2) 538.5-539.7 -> 0.97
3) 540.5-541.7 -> 0.97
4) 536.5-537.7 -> 0.96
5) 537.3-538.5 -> 1.00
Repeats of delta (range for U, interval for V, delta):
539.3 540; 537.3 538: 0.2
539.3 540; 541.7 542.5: 0.3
